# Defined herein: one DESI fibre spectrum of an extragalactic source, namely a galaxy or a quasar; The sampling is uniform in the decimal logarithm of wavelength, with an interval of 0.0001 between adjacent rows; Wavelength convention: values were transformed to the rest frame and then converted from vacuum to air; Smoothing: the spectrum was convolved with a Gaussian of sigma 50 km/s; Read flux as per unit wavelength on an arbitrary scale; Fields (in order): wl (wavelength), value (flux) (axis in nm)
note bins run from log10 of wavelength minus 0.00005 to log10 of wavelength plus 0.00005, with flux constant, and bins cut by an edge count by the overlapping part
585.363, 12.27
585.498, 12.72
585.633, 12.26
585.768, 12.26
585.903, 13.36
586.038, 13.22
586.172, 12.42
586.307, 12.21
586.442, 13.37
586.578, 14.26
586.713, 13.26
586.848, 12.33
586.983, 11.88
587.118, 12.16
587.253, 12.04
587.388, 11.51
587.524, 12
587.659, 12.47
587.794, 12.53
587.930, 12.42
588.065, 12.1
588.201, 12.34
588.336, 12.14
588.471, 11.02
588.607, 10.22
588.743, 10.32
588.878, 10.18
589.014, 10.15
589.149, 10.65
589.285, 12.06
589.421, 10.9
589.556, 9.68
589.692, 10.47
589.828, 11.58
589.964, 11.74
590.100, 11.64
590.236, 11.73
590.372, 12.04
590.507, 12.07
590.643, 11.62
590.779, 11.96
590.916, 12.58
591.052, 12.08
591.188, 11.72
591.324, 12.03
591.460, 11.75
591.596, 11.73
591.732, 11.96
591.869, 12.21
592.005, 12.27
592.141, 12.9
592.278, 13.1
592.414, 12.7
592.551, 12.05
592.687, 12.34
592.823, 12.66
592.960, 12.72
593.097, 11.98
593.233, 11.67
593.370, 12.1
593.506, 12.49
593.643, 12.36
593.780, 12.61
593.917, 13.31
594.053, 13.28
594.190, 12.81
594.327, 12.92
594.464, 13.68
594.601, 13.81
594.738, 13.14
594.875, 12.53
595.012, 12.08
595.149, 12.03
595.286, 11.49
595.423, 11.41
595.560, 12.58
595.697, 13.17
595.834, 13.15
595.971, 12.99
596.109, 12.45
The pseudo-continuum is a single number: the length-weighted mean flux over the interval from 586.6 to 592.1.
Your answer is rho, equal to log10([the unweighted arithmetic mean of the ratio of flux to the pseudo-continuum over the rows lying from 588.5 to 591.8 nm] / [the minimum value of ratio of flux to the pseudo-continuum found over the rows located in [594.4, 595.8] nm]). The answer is -0.002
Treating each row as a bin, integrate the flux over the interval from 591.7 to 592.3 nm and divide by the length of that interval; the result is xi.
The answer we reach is 12.5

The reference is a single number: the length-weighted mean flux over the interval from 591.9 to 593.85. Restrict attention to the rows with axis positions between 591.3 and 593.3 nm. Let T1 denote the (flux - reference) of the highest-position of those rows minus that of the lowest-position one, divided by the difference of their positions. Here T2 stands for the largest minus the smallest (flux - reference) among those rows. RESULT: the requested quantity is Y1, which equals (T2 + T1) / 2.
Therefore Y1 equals 0.62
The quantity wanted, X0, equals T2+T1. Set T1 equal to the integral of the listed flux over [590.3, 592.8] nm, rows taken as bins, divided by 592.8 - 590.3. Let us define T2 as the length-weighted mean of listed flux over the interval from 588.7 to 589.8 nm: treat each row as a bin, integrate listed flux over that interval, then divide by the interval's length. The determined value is 22.8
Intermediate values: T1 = 12.19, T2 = 10.6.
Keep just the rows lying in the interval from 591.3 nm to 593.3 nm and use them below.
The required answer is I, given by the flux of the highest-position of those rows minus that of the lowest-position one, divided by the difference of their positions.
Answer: -0.2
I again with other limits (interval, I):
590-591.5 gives 0.1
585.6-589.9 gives -0.2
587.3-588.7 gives -1.1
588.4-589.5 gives -0.1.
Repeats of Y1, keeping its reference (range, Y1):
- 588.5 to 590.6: 1.68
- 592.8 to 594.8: 1.20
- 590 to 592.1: 0.65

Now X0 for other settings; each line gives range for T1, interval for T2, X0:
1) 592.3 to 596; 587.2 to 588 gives 24.8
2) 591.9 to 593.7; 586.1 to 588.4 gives 24.9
